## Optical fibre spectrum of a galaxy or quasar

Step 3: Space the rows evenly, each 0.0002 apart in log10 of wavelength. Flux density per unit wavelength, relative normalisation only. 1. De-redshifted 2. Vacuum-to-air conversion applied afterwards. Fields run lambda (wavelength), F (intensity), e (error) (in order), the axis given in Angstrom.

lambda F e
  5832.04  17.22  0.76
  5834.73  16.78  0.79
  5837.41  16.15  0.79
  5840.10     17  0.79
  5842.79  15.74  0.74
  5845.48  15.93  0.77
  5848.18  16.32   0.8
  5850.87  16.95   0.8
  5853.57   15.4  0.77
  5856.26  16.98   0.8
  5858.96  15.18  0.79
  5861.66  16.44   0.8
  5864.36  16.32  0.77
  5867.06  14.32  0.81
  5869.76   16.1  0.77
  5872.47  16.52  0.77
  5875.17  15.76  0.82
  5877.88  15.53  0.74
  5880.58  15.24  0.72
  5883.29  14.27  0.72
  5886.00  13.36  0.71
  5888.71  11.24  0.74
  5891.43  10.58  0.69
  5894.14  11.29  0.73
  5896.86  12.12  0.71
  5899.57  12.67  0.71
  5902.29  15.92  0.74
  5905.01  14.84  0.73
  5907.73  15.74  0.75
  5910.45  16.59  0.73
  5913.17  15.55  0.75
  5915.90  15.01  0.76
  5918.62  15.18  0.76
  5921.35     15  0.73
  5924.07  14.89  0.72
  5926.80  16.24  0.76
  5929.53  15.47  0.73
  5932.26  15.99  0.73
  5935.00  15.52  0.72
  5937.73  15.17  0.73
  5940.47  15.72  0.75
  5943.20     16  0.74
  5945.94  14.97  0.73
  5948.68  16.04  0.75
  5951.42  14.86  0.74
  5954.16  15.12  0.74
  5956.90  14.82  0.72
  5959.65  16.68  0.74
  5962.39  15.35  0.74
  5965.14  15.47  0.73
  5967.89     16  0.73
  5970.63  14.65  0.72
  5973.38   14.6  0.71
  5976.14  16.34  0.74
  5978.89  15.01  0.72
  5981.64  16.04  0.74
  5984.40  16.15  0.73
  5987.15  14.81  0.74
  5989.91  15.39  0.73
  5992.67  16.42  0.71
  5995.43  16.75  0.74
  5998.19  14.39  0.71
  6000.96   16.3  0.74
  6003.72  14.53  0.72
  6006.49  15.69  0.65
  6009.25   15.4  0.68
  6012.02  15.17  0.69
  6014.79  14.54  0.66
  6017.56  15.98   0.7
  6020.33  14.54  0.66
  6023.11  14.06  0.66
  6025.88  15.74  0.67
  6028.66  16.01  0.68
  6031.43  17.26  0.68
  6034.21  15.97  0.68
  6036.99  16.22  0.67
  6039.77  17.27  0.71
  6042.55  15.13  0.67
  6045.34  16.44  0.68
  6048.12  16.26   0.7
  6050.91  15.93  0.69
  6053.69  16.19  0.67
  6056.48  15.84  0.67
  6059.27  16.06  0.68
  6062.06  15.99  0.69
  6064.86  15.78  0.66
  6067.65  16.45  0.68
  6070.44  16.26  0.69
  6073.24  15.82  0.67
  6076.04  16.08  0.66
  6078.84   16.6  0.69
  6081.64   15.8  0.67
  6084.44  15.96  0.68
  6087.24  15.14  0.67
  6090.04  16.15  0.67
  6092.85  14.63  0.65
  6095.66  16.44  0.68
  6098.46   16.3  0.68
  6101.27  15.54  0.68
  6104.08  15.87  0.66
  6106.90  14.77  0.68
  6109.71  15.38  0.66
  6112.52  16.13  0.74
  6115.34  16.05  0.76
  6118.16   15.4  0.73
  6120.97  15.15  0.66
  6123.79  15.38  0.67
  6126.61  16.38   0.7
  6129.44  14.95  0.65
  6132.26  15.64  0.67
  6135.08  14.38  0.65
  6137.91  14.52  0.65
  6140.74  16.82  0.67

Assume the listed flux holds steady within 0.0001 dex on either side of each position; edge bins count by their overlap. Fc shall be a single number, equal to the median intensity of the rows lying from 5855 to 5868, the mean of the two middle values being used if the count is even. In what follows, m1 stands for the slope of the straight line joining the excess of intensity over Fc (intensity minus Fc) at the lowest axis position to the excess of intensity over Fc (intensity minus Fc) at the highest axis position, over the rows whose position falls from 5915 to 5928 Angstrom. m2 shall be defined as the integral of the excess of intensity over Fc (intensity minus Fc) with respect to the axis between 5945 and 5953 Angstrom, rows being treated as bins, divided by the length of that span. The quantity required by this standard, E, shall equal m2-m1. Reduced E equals -1.1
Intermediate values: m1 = 0.113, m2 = -1.0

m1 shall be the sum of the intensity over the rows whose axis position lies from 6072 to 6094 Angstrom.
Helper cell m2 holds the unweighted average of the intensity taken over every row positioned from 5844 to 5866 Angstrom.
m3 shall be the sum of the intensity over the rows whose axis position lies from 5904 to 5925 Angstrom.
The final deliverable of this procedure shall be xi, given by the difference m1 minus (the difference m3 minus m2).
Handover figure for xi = 20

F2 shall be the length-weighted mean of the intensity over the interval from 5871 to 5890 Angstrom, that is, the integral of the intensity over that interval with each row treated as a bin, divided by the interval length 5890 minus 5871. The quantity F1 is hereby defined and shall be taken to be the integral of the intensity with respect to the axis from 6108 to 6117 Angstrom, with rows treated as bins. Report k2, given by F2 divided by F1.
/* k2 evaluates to 0.103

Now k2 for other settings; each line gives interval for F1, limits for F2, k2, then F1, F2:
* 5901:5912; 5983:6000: 0.090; 173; 15.7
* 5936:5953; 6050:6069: 0.061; 263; 16.0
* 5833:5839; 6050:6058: 0.161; 99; 16.0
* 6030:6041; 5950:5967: 0.084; 183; 15.4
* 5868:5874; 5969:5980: 0.157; 97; 15.2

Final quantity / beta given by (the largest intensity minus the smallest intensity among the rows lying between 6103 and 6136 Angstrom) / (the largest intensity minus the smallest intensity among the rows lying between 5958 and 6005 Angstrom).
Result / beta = 0.8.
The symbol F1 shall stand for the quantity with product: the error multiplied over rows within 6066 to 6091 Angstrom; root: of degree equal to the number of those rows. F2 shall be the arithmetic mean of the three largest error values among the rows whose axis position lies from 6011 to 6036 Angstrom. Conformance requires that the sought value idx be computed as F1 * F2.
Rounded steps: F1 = 0.68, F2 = 0.690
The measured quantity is 0.47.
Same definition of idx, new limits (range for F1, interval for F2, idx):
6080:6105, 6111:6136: 0.50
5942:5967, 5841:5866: 0.59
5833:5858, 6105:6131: 0.58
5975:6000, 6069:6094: 0.50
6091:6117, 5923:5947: 0.52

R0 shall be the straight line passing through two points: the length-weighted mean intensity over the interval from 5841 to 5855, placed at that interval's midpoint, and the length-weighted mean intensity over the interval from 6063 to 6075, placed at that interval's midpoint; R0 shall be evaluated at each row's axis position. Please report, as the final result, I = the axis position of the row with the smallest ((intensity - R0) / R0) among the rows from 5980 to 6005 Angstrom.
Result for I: 5998.19 Angstrom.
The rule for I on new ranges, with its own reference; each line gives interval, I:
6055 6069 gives 6064.86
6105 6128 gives 6106.90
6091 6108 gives 6092.85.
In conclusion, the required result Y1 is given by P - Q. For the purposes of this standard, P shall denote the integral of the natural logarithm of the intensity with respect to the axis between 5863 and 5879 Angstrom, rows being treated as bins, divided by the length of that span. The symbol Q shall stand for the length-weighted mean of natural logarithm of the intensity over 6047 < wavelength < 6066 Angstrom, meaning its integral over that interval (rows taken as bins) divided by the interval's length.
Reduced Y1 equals -0.02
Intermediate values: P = 2.76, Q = 2.77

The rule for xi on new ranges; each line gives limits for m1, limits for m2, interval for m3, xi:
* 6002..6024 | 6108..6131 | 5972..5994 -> 11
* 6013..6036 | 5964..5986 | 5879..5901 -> 39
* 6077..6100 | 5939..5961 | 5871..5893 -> 30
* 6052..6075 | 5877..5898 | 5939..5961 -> 17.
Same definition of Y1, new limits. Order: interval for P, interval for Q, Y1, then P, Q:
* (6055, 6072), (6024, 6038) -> -0.01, 2.78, 2.78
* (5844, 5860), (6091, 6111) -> 0.04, 2.78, 2.74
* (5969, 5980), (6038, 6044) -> -0.06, 2.72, 2.78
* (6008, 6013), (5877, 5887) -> 0.05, 2.73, 2.68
